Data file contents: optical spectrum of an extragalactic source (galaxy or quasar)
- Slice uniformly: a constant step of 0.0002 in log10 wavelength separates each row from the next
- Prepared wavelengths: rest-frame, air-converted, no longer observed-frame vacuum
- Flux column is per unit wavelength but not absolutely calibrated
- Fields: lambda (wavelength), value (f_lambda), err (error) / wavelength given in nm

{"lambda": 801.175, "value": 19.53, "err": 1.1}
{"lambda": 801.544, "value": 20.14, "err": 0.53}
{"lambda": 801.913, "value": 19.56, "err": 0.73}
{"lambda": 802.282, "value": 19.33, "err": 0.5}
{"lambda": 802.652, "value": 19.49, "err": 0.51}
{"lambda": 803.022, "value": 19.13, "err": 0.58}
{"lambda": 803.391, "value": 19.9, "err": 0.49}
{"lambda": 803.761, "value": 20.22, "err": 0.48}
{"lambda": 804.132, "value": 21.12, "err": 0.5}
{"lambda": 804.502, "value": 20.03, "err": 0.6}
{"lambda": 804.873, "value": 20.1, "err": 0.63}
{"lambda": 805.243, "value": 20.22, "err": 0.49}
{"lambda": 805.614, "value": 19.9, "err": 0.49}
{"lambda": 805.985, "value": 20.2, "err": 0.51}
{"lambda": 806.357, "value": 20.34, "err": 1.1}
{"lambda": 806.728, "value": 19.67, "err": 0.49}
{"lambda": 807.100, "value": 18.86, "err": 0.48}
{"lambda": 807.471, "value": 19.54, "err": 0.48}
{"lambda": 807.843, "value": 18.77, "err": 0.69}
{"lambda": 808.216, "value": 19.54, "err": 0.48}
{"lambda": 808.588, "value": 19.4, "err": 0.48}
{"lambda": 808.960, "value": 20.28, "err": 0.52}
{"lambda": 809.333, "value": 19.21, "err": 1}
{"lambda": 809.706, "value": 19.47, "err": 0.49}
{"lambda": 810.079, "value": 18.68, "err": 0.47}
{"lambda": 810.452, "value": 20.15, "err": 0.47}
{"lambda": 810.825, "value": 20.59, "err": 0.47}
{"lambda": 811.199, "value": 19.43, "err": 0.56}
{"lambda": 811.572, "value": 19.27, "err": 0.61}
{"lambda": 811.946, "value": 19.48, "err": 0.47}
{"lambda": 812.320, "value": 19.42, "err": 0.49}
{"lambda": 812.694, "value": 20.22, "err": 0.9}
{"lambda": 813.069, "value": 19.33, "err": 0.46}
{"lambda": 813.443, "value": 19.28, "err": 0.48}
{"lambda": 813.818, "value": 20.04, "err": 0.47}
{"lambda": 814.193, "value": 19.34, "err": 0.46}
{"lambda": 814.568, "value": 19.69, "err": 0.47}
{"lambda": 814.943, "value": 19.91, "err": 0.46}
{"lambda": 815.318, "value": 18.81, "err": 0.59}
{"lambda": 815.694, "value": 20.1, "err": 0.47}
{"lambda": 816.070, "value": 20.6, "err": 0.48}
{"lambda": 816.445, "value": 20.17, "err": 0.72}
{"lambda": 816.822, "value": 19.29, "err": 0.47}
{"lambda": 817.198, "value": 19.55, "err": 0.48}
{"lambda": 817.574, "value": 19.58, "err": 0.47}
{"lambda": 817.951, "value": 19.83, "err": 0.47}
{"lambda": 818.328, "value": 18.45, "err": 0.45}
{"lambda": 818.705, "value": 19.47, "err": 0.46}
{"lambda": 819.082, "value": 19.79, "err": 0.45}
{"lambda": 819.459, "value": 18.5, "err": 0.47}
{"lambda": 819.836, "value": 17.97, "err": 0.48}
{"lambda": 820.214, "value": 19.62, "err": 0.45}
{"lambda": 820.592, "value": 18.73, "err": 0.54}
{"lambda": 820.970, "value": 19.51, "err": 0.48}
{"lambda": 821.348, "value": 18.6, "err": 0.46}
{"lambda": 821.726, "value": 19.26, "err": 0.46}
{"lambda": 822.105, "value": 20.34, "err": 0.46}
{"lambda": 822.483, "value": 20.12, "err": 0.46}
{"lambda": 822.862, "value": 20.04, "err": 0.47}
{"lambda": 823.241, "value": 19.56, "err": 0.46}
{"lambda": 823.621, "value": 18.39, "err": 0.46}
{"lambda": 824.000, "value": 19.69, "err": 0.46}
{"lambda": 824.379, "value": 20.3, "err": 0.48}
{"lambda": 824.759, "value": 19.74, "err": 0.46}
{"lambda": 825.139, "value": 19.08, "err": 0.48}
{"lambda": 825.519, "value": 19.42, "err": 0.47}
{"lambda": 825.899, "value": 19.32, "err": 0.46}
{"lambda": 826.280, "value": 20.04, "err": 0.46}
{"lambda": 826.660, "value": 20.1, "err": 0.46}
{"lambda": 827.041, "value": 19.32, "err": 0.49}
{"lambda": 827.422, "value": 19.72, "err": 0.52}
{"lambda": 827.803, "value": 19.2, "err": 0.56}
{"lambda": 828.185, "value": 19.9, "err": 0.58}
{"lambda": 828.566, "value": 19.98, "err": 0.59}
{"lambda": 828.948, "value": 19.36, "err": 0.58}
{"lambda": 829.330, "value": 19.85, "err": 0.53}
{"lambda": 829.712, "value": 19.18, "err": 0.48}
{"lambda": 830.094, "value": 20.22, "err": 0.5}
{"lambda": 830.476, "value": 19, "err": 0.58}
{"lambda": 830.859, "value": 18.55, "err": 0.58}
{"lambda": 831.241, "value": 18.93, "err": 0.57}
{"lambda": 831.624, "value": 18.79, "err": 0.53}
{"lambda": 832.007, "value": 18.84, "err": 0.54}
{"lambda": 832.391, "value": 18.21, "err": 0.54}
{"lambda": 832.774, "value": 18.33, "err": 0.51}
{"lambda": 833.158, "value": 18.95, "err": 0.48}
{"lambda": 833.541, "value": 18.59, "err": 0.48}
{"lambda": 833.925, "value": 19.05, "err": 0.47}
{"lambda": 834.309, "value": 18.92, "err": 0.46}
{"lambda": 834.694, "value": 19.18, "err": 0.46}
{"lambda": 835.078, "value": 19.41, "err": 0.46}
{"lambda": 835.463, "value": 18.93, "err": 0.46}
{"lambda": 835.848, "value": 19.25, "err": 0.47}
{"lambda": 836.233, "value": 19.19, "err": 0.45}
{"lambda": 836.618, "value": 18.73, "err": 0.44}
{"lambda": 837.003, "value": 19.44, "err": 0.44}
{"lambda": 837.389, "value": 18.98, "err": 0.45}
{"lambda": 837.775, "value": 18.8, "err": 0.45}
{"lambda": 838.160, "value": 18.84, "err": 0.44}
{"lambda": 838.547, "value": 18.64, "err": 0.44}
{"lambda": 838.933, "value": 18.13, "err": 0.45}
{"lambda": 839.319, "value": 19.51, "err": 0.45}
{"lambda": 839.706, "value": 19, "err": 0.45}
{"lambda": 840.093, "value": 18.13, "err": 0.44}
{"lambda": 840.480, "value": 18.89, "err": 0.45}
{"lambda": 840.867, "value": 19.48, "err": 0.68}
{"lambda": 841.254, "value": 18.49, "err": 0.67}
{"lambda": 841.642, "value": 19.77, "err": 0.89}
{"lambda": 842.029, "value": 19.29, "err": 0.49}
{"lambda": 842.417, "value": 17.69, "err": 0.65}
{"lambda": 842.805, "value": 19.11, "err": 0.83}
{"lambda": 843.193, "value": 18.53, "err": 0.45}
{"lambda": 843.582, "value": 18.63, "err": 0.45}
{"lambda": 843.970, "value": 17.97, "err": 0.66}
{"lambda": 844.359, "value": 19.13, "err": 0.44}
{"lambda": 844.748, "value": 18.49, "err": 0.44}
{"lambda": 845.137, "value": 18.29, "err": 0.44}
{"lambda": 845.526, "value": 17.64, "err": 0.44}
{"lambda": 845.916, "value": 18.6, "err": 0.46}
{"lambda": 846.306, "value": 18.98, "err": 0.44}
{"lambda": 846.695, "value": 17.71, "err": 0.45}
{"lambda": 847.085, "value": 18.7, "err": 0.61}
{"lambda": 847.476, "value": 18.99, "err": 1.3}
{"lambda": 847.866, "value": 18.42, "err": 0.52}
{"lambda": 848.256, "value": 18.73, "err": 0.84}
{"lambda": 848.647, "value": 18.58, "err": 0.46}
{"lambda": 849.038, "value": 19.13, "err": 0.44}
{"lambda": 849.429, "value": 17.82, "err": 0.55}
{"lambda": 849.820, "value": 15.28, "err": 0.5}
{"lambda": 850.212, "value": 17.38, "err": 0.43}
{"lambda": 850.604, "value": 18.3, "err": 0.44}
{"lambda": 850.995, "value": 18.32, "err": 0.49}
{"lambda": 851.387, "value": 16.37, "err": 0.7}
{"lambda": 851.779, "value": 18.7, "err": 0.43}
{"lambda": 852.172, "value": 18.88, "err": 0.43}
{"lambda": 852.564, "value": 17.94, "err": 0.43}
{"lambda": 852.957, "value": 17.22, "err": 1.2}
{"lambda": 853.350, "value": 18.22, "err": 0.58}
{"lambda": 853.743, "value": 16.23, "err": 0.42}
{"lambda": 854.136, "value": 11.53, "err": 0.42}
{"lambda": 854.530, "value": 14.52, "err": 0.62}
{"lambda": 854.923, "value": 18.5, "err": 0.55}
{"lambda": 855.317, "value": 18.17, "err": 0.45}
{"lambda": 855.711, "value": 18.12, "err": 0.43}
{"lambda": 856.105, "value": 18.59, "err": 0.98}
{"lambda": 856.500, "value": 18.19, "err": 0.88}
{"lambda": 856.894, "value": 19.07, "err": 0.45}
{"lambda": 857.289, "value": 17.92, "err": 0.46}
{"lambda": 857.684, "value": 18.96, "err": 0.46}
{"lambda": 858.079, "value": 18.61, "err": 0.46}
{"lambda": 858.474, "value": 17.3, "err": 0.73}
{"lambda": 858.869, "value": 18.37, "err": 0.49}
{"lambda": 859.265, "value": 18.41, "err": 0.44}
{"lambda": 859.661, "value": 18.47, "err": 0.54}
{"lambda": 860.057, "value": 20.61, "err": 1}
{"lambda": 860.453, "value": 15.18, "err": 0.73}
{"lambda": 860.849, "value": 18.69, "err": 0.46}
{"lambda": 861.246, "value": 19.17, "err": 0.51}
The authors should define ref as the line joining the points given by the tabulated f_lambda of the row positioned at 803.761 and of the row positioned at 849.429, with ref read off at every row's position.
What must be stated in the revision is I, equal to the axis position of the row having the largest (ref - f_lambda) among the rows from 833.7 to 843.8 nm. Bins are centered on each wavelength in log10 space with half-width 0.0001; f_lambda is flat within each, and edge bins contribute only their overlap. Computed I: 842.417 nm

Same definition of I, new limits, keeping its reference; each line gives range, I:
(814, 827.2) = 819.836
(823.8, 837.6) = 832.391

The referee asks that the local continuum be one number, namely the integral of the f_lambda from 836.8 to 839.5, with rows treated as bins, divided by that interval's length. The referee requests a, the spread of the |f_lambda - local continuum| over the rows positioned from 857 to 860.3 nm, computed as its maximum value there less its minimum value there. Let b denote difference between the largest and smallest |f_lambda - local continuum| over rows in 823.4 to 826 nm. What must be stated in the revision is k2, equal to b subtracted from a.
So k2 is 0.4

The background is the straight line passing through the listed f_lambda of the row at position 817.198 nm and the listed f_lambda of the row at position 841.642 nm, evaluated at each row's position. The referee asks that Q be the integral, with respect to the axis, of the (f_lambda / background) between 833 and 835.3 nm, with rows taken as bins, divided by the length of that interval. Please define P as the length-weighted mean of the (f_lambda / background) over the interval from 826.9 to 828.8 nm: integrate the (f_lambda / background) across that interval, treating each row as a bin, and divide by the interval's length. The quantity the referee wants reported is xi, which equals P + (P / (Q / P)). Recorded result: 2.03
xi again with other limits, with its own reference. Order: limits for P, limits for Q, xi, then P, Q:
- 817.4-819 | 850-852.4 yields 2.07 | 0.99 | 0.905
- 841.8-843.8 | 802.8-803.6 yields 1.83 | 0.94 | 1.007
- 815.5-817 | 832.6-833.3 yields 2.14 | 1.03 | 0.945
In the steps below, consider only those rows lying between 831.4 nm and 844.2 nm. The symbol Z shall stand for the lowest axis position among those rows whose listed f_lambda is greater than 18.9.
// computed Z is 833.158 nm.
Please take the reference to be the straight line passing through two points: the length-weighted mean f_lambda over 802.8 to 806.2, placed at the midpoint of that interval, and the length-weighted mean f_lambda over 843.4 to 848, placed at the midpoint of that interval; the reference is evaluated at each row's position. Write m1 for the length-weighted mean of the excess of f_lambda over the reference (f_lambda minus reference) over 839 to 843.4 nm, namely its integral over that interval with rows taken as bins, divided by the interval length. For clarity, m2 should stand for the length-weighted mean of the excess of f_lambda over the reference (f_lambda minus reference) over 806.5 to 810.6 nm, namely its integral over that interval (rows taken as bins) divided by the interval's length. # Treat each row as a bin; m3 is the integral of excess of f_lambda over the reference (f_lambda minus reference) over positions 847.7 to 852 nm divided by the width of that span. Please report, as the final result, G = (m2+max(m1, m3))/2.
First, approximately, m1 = 0.2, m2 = -0.5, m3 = -0.39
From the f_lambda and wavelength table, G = -0.14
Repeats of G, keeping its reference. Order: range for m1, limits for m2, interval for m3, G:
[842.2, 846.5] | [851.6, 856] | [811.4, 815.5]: -0.54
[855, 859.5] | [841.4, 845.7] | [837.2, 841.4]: 0.19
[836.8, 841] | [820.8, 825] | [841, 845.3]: 0.19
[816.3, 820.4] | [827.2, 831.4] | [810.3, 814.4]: 0.12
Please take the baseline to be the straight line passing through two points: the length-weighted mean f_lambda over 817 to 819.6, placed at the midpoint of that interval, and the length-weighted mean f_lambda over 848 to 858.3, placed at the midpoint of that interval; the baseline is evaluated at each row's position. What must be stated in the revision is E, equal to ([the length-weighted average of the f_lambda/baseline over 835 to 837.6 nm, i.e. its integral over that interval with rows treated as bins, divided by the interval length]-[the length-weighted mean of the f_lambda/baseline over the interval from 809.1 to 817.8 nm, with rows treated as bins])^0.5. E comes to 0.175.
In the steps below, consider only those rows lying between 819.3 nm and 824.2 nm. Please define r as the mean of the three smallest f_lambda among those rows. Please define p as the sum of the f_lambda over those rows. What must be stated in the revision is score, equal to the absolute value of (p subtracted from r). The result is 232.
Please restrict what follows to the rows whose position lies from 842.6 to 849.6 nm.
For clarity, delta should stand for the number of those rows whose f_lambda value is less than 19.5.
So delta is 18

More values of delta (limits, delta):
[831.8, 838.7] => 18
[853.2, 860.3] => 17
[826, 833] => 11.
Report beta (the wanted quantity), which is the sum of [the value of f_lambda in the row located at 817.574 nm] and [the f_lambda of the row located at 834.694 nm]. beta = 38.8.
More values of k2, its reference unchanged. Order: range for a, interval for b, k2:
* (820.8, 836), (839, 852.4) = -2.2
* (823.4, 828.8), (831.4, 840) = 0.5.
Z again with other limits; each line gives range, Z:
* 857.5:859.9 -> 857.684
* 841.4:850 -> 841.642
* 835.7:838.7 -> 835.848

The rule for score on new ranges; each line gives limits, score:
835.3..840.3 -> 227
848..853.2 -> 216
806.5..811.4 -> 235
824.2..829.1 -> 236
